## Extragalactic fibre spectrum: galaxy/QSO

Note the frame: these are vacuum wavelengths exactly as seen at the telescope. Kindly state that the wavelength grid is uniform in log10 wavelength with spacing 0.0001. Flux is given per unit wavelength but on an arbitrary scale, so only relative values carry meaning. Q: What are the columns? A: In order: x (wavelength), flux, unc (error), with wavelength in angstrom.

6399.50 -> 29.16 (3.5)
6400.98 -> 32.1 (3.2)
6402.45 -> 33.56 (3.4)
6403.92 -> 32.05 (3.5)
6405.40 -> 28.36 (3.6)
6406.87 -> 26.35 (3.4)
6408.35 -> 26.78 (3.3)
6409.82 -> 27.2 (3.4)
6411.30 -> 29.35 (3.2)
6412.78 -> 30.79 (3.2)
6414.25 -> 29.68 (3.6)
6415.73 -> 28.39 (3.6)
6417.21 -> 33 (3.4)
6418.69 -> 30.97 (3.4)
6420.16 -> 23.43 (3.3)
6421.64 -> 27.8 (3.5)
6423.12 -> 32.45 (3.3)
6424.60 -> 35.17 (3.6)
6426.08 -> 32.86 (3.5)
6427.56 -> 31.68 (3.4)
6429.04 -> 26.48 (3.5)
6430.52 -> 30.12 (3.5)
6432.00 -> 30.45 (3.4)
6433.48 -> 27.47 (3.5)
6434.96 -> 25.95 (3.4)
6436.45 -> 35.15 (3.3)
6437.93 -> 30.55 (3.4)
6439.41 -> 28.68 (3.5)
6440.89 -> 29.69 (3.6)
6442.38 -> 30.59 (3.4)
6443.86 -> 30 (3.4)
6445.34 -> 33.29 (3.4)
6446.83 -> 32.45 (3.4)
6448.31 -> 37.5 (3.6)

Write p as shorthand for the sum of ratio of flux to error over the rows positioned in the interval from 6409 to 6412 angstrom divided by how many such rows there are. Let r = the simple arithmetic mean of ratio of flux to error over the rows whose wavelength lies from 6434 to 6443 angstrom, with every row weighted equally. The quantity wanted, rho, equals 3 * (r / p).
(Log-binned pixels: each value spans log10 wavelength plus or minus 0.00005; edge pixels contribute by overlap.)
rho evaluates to 3.07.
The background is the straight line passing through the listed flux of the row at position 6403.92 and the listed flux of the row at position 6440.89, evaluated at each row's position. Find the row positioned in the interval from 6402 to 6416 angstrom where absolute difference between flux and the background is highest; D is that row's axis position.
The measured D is 6406.87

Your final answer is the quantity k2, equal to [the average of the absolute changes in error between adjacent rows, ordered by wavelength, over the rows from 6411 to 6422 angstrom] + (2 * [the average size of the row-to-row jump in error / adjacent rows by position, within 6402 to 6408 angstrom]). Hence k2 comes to 0.40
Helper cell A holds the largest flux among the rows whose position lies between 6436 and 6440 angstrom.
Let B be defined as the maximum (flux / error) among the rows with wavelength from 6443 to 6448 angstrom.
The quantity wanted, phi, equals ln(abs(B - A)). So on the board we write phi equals 3.23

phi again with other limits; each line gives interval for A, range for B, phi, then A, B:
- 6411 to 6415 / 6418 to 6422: 3.08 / 30.79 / 9.1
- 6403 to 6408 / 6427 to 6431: 3.12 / 32.05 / 9.3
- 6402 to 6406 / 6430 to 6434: 3.20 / 33.56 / 9.0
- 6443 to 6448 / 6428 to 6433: 3.19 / 33.29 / 9.0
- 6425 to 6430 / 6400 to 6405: 3.13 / 32.86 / 10.0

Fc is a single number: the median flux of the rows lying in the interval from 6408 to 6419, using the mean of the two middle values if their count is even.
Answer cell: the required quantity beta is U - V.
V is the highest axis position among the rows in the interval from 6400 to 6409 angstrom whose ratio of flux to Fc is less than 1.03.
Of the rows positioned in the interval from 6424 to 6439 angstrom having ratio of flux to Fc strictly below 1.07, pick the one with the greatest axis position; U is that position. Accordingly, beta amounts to 29.6 angstrom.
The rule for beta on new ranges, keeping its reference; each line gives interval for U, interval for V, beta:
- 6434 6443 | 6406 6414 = 31.1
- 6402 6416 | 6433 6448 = -28.1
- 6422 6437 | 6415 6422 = 13.3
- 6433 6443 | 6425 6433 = 11.9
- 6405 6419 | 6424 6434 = -14.8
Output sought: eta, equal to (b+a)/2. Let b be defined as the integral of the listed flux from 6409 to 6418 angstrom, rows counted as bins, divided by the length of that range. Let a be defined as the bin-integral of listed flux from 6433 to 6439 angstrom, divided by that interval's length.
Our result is 29.8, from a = 29.8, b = 29.7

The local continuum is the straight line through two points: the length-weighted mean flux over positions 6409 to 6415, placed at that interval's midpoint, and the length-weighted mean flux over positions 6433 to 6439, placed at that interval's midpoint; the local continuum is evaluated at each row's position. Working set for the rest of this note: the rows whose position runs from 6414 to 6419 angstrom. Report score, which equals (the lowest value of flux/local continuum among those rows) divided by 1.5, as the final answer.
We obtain 0.646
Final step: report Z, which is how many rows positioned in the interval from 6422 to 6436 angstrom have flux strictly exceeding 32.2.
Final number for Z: 3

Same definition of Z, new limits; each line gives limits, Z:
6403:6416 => 0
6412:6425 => 3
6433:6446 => 2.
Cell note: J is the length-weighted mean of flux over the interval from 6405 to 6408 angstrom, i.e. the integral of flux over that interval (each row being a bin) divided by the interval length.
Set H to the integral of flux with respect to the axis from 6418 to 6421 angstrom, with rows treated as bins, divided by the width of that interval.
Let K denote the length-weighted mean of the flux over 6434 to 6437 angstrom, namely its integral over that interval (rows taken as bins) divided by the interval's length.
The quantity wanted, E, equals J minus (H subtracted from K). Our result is 24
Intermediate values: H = 27.2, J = 27.2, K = 30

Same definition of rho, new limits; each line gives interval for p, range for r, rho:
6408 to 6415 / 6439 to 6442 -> 2.86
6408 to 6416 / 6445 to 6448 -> 3.41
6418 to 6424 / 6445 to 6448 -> 3.41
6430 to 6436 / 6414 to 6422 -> 3.03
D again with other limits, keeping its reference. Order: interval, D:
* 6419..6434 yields 6420.16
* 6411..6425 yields 6420.16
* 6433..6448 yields 6436.45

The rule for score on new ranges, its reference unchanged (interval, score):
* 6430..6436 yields 0.581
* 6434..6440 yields 0.581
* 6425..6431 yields 0.596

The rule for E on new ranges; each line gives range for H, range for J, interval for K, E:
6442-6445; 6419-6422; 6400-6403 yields 24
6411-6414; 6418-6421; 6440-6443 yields 27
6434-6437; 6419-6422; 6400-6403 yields 24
